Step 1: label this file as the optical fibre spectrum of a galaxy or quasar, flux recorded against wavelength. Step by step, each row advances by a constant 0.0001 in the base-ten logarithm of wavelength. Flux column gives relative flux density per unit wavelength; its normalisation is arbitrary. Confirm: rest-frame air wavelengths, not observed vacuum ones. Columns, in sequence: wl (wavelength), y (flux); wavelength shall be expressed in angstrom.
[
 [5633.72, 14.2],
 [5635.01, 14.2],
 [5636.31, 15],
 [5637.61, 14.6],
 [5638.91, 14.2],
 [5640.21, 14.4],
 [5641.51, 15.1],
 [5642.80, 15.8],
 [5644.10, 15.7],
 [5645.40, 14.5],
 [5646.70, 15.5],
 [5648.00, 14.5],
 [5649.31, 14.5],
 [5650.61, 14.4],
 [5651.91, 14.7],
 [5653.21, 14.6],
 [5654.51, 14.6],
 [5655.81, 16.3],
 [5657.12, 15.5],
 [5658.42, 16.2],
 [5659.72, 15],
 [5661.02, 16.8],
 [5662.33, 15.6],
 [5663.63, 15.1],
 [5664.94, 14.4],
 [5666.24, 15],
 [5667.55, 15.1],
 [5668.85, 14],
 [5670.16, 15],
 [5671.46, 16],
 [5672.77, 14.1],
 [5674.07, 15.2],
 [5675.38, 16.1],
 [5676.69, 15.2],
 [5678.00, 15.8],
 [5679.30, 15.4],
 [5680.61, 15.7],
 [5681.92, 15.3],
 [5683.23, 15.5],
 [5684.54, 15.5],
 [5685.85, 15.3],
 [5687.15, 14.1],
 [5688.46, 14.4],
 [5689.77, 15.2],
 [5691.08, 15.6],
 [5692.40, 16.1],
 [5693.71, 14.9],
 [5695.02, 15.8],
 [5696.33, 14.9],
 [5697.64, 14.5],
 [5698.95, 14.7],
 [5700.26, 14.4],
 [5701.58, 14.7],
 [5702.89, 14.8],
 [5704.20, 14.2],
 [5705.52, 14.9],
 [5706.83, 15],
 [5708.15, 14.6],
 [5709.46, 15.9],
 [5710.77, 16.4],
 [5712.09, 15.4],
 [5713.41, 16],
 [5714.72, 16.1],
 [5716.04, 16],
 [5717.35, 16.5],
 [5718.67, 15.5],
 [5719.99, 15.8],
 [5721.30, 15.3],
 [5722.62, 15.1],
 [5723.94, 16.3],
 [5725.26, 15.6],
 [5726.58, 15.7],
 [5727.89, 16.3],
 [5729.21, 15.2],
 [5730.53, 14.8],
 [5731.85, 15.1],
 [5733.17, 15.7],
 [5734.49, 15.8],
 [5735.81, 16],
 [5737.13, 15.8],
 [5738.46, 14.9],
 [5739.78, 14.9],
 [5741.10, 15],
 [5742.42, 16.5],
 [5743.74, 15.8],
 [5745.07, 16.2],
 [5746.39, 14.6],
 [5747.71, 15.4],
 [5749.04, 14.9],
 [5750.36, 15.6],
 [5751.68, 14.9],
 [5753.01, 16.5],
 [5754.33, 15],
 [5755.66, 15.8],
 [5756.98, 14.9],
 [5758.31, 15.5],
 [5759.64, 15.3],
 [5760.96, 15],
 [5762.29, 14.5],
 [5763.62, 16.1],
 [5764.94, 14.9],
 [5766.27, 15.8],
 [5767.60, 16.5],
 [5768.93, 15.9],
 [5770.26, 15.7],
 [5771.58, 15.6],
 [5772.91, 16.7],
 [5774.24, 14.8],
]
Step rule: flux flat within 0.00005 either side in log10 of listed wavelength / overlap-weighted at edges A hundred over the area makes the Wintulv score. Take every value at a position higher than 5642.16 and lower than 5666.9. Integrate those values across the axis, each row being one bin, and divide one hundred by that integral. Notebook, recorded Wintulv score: 0.3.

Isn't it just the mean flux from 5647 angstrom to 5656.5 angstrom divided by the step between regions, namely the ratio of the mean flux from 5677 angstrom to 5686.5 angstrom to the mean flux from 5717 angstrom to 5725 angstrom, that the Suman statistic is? 15.0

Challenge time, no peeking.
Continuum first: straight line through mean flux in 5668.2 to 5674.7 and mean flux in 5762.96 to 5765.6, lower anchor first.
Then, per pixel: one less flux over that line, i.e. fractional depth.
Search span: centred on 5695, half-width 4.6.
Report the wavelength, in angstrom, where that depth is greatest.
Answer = 5697.64 angstrom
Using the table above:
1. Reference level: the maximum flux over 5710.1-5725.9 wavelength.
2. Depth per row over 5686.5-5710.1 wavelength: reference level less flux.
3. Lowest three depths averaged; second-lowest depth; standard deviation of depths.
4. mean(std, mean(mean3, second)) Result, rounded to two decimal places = 0.58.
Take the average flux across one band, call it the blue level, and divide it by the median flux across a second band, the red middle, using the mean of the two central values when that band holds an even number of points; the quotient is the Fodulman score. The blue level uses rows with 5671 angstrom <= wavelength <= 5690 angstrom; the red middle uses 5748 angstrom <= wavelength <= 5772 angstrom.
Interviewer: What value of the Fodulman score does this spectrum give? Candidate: 0.98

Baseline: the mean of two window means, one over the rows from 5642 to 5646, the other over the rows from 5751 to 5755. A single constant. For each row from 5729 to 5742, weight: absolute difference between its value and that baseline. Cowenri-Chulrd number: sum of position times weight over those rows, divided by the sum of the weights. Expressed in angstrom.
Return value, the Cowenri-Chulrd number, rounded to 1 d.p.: 5735.6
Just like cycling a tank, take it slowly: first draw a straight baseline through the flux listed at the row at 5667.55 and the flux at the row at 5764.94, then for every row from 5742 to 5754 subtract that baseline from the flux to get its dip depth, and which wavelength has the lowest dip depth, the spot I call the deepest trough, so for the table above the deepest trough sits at 5746.39 angstrom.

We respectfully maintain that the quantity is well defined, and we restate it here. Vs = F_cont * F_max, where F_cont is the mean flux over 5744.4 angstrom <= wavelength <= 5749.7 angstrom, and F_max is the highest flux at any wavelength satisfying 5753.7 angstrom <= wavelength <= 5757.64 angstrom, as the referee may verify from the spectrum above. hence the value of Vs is 241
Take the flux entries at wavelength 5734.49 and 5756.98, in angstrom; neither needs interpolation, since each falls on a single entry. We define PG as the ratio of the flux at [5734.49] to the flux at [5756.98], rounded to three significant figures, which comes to 1.06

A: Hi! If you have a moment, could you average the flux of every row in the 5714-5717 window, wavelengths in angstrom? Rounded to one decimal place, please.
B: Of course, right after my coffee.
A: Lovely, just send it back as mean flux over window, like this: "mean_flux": 16.1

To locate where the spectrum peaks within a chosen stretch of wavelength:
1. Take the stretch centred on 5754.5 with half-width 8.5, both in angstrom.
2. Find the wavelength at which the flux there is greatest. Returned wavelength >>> 5753.01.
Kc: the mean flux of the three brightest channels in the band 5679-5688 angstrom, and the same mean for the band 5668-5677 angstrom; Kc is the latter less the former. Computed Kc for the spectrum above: 0.20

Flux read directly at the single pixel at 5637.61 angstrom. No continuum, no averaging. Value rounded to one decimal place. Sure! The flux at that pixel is 14.6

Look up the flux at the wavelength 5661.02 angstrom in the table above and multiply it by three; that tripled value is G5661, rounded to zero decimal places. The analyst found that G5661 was 50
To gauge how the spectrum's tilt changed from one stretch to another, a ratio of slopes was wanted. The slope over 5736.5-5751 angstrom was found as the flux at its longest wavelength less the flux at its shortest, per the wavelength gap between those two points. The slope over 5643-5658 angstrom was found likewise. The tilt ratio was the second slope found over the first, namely 1.0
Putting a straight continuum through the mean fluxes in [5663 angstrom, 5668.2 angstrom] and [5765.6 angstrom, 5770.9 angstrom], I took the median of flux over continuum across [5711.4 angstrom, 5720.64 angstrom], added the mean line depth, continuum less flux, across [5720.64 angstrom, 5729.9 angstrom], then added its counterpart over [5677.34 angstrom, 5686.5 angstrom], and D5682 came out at 0.5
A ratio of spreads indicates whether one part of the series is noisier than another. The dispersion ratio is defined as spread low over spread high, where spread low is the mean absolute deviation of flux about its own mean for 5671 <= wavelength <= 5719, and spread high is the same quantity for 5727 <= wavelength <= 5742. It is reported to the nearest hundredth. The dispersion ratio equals 1.18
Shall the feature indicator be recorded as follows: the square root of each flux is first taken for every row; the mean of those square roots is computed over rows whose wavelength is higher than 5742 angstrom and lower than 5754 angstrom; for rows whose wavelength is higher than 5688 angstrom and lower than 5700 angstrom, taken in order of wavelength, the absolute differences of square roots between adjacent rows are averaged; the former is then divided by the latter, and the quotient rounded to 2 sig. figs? 47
